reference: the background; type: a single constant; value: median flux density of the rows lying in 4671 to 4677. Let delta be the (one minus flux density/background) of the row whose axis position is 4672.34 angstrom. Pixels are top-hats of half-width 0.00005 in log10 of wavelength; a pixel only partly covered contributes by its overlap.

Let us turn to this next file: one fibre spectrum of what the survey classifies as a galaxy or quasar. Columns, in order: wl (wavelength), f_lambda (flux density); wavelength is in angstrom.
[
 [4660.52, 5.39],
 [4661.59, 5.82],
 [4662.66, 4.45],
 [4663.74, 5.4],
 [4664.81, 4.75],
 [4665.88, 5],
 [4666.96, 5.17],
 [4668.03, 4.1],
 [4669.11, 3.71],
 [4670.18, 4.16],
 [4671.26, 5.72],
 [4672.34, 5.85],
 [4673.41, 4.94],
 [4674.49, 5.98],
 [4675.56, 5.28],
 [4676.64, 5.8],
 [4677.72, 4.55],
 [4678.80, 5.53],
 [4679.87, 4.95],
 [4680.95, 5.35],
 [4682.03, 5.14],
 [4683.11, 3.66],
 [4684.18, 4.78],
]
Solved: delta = -0.02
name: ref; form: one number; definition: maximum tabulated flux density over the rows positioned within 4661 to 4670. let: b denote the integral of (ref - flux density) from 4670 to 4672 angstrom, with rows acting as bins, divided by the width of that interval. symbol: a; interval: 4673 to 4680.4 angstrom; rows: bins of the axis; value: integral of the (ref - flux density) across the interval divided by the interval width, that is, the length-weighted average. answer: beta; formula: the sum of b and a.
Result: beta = 1.17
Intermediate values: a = 0.52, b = 0.65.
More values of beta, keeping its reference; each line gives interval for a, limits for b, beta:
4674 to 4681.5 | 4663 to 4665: 1.23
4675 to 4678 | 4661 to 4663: 1.16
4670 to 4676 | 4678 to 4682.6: 1.05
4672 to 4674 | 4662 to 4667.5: 1.30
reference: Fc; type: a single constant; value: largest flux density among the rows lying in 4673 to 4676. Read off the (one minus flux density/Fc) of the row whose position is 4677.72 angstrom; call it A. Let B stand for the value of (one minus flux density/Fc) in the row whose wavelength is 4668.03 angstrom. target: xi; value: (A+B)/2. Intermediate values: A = 0.24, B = 0.31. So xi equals 0.28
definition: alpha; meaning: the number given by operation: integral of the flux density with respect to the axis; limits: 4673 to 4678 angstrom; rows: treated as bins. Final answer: 27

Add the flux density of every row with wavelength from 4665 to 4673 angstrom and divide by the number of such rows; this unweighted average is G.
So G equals 4.8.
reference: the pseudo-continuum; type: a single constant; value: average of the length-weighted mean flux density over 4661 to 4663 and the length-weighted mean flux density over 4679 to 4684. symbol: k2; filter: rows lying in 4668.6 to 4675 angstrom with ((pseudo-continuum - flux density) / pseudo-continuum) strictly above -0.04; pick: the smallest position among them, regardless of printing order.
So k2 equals 4669.11 angstrom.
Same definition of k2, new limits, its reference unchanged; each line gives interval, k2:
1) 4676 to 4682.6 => 4677.72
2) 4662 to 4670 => 4662.66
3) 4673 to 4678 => 4673.41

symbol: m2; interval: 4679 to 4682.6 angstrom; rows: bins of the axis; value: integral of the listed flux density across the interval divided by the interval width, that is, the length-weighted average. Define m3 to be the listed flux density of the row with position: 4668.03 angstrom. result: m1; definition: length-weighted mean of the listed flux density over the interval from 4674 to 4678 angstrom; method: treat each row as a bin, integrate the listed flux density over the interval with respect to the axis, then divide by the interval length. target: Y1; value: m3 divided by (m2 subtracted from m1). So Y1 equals 15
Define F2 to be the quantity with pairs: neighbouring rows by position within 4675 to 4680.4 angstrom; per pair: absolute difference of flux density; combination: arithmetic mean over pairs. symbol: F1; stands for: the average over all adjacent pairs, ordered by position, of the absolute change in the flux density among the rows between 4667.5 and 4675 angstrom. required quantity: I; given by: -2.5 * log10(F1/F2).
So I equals 0.1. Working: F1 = 0.75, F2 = 0.83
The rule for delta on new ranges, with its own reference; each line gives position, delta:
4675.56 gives 0.08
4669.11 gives 0.36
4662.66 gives 0.23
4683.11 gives 0.36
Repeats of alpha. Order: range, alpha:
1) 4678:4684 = 29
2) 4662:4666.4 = 22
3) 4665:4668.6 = 17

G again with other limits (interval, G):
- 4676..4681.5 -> 5.2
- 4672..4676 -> 5.5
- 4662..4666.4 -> 4.9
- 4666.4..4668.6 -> 4.6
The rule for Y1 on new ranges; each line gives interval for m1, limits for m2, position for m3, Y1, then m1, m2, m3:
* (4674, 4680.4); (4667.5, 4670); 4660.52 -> 4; 5.35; 3.9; 5.39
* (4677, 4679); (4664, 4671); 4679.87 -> 11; 5.01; 4.6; 4.95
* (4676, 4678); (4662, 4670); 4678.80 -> 9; 5.24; 4.7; 5.53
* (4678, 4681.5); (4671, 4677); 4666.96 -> -14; 5.22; 5.6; 5.17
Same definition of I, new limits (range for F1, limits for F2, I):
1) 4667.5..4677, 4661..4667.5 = -0.1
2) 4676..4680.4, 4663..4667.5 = -1.0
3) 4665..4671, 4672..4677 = 0.5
